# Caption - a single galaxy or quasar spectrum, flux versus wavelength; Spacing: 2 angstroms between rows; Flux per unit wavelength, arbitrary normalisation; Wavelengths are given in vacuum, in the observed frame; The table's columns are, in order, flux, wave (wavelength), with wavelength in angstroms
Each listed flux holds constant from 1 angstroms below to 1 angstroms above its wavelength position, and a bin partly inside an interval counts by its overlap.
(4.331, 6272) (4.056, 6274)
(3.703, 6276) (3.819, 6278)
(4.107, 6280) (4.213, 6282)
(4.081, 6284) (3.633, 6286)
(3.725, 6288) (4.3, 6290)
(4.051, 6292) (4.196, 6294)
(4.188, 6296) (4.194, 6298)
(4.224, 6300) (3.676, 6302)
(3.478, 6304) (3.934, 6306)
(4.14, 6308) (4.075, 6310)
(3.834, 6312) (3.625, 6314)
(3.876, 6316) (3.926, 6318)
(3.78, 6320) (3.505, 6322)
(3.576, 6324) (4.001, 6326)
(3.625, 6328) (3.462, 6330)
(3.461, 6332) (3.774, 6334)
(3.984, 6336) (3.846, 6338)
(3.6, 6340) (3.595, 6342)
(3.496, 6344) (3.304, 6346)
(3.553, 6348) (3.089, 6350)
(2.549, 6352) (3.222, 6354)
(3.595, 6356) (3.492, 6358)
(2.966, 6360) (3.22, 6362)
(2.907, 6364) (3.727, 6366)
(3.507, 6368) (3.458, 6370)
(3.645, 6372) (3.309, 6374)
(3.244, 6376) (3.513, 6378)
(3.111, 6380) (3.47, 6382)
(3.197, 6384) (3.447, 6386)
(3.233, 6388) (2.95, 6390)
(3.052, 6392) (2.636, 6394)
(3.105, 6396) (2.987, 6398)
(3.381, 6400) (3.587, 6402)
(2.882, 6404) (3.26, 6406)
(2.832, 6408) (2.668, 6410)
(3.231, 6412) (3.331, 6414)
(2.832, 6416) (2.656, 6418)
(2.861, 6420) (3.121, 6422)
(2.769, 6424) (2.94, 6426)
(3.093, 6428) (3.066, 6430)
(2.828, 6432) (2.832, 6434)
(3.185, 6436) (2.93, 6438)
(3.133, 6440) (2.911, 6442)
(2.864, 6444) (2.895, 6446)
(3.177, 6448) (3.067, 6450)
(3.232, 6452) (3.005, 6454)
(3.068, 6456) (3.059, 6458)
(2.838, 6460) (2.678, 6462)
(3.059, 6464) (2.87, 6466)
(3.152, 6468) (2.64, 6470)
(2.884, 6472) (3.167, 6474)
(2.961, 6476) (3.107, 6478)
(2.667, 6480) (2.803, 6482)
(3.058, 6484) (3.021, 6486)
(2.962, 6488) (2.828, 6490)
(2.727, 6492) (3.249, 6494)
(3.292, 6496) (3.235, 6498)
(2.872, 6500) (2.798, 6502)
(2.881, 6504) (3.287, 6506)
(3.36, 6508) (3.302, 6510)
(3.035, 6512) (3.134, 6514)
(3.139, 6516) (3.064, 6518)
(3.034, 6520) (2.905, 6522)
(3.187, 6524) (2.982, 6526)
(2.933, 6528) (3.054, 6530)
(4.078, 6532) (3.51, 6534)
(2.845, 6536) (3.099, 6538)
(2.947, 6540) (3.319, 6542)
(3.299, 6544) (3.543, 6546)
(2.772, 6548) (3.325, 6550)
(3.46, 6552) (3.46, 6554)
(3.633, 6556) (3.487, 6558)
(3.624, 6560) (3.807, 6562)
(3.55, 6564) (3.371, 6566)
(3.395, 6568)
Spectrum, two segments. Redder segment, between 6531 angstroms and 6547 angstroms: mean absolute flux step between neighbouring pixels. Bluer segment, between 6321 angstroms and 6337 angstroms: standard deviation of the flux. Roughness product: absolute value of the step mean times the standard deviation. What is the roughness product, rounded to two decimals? 0.07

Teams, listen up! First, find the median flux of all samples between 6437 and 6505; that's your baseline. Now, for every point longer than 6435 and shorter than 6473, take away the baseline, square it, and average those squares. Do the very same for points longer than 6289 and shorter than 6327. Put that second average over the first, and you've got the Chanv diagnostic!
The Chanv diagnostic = 37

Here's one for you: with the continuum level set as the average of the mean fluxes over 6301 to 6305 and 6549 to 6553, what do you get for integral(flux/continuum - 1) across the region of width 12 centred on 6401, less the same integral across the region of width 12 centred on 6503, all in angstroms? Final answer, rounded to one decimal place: 0.4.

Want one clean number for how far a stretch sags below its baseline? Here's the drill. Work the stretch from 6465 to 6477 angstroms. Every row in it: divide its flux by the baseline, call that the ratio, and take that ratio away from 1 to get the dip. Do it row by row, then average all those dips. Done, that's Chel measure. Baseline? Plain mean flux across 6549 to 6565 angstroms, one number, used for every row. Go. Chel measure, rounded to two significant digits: 0.17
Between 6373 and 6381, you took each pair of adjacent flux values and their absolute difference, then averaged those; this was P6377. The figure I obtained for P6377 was 0.25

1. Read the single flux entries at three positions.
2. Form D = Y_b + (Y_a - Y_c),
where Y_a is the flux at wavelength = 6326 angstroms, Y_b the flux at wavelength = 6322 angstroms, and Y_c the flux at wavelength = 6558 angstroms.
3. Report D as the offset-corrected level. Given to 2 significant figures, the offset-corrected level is 4.0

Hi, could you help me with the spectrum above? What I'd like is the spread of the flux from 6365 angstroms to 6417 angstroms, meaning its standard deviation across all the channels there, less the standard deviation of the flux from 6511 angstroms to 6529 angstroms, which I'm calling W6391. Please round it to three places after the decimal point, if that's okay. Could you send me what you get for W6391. 0.201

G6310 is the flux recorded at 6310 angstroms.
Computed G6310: 4.075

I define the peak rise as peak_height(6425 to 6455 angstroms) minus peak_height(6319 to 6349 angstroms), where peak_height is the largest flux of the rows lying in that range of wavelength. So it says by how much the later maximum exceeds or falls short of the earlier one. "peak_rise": -0.8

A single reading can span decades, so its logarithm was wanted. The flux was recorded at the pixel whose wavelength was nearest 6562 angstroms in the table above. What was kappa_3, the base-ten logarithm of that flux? 0.58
